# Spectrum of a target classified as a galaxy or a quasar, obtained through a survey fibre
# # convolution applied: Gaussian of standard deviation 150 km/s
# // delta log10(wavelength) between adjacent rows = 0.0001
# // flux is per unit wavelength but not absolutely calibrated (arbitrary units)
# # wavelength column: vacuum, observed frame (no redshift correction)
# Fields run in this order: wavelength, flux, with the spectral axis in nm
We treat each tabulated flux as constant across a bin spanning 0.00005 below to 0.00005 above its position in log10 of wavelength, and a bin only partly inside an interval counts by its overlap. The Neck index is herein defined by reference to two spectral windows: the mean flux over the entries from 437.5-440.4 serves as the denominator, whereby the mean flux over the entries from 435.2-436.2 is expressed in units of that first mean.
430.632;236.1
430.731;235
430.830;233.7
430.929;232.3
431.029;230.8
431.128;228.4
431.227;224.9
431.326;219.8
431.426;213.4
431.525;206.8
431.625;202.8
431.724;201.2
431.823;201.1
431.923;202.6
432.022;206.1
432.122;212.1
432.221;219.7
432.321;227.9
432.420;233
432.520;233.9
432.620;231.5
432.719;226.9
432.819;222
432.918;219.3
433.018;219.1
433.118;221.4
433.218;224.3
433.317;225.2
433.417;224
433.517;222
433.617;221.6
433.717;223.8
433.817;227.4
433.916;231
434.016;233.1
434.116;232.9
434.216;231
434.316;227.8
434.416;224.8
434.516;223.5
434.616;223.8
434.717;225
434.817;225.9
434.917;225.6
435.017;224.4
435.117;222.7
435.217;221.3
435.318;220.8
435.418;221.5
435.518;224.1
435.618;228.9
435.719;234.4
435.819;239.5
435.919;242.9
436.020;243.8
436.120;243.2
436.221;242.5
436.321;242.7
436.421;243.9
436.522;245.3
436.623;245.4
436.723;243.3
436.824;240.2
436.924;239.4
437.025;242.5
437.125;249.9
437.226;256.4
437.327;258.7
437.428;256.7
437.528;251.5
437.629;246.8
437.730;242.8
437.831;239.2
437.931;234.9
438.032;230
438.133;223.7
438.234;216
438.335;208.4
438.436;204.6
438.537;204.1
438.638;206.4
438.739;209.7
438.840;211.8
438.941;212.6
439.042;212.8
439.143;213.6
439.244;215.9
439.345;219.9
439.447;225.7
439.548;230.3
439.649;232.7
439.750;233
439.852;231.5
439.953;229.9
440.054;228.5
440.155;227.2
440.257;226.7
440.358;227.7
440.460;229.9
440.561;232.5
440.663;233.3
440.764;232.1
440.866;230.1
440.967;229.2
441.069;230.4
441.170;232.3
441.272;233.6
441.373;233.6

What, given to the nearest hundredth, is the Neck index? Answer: 1.04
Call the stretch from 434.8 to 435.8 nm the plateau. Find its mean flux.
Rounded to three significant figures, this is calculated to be 225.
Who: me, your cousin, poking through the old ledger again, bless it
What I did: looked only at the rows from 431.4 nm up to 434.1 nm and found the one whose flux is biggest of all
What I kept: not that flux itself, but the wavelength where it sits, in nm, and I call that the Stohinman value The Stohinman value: 432.520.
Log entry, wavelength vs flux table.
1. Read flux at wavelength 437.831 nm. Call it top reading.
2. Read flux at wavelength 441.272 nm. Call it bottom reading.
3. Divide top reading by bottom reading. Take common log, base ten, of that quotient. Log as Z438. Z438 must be 0.01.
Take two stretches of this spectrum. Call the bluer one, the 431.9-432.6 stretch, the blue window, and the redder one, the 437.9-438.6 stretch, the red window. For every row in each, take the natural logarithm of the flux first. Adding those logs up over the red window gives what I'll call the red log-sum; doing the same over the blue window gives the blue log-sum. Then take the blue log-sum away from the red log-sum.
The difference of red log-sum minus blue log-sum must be -0.1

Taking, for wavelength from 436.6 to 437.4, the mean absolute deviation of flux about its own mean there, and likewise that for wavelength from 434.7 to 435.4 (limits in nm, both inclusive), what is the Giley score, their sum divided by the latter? 4.4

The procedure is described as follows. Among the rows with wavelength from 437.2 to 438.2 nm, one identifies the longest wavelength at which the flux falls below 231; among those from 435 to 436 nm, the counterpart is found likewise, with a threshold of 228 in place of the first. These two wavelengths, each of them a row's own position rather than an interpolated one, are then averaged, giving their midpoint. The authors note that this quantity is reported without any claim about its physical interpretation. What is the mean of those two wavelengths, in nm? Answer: 436.83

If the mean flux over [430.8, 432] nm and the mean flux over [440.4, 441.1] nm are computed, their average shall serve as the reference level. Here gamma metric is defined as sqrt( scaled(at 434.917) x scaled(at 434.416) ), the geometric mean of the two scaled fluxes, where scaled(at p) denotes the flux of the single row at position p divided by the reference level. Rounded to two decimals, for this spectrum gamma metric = 1.01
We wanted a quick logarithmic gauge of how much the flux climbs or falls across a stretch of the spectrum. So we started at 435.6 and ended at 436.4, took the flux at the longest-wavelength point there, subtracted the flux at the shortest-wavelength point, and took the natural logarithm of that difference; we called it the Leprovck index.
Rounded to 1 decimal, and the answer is 2.6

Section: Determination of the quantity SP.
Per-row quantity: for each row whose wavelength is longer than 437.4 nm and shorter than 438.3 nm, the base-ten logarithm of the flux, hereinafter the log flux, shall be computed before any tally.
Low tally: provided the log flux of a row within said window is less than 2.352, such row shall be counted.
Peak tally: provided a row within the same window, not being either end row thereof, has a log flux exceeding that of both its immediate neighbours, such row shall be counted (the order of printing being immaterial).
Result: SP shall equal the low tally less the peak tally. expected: 2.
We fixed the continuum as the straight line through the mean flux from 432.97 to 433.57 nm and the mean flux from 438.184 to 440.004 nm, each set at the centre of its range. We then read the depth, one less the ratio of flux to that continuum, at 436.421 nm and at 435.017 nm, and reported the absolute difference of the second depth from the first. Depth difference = 0.094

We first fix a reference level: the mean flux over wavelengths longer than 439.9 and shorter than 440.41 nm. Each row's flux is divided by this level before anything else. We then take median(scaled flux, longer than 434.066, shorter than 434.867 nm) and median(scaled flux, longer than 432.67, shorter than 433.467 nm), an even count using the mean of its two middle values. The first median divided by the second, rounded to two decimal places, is 1.01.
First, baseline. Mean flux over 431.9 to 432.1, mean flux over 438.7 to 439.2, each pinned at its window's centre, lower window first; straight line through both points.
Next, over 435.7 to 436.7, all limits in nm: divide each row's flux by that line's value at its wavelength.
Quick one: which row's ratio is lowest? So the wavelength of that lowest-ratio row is 435.719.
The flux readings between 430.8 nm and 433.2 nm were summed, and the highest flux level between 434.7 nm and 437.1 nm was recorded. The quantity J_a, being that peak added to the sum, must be 5516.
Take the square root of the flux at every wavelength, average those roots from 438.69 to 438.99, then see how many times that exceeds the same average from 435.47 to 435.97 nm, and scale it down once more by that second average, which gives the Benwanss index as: 0.062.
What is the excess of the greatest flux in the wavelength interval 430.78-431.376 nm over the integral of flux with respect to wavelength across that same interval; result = 98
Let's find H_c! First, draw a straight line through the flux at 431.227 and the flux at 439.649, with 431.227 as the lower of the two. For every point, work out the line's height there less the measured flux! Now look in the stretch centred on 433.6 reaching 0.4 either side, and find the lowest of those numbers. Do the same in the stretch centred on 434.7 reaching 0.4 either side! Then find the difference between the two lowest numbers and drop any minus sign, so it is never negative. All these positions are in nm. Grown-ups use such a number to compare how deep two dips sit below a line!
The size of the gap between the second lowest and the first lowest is 4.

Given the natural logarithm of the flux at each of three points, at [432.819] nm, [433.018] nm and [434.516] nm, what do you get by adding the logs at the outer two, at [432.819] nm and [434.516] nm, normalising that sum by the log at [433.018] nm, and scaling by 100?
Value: 201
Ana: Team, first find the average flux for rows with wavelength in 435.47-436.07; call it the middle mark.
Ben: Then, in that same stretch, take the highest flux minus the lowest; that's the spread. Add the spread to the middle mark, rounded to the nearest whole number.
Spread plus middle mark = 255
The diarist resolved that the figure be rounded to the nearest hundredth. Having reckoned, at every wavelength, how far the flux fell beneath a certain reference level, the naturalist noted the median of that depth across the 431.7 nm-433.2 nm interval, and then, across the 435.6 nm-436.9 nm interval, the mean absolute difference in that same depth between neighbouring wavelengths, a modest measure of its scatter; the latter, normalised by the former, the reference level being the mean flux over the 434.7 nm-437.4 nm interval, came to 0.12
